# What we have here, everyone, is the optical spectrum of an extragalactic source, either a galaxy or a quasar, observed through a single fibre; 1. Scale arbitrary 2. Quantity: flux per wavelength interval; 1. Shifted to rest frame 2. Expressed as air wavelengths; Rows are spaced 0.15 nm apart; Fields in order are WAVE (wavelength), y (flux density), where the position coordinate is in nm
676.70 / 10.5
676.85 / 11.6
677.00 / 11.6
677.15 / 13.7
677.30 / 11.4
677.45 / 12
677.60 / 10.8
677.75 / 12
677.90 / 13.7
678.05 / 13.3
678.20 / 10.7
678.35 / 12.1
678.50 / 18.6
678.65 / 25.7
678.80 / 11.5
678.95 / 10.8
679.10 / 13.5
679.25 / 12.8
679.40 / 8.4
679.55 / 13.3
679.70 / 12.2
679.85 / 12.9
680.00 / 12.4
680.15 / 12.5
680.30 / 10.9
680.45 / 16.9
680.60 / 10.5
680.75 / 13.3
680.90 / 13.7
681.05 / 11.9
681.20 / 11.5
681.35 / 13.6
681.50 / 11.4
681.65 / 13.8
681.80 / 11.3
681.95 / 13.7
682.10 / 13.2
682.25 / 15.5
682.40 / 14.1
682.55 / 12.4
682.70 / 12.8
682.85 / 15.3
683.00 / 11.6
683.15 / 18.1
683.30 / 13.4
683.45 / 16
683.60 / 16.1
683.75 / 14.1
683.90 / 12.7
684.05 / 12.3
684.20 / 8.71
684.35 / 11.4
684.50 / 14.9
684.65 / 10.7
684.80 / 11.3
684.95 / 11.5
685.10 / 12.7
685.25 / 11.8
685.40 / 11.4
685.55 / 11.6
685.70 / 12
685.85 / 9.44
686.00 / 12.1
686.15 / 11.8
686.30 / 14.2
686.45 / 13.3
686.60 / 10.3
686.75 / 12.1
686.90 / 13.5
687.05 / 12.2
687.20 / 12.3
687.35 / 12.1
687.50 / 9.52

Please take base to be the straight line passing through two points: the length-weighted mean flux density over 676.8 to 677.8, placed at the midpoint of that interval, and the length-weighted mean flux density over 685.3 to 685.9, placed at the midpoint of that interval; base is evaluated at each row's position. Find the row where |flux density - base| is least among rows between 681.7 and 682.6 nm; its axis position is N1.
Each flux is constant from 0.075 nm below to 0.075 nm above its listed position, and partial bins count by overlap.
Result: 681.80 nm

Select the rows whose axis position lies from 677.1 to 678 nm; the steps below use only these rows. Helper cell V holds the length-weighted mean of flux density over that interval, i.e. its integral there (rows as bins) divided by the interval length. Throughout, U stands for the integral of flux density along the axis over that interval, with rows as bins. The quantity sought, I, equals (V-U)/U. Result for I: 0.11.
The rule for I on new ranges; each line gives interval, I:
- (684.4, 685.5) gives -0.09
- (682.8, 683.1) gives 2.33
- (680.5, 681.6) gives -0.09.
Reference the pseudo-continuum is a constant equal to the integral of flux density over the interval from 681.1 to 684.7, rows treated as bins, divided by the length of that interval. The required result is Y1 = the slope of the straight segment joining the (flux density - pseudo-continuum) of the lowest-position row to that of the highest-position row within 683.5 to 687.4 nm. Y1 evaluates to -1.1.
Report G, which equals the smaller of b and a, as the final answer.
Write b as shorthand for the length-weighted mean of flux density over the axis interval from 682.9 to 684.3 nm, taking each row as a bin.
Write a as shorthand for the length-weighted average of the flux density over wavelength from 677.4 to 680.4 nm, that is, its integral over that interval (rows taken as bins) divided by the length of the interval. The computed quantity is 13.0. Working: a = 13.0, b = 13.7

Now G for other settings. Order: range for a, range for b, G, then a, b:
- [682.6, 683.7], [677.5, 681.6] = 13.0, 14.7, 13.0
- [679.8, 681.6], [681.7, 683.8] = 12.6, 12.6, 14.1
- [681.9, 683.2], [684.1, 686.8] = 11.7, 14.0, 11.7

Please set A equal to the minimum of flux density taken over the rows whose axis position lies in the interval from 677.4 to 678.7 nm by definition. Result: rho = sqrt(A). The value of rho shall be 3.3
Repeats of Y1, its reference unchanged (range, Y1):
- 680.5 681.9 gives 0.7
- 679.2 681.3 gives -0.7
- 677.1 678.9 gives -1.3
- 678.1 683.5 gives 1.0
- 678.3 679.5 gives -3.5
